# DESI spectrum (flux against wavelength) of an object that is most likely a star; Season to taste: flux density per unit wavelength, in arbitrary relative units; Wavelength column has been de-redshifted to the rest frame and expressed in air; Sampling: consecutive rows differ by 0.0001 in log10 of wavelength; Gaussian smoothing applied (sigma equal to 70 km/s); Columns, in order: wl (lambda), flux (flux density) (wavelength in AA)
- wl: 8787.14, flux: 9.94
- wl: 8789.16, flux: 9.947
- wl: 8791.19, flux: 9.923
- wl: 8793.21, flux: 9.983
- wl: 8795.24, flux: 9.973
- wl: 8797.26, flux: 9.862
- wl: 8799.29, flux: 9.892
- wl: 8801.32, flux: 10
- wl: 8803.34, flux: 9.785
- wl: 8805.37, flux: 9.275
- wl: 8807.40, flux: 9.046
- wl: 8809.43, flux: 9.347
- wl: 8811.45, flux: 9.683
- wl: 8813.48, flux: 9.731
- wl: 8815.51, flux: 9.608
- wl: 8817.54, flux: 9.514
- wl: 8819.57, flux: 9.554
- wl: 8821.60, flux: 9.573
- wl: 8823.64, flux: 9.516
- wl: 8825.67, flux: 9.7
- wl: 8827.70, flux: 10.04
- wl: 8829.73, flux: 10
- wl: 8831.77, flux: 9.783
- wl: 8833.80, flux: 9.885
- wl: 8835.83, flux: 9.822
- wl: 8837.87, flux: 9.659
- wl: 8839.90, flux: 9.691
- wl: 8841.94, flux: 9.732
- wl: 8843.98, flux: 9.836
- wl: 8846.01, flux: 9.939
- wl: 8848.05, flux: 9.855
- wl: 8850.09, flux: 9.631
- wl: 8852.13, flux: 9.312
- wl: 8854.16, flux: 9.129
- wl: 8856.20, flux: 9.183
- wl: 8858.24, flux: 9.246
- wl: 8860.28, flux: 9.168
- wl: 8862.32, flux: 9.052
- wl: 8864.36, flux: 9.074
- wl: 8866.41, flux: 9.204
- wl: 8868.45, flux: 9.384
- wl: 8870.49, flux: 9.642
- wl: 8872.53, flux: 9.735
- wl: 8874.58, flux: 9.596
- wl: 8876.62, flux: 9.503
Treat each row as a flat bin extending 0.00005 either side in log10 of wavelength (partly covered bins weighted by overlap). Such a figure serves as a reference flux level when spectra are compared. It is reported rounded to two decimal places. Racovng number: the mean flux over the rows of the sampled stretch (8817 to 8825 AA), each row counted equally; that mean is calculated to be 9.54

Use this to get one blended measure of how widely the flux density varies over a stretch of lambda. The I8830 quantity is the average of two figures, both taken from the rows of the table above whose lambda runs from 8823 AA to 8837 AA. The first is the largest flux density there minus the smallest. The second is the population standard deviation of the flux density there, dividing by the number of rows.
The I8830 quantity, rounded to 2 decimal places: 0.35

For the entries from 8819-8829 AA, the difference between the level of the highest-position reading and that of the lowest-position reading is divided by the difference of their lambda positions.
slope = 0.060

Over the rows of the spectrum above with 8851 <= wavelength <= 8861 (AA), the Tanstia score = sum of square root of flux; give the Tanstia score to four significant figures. 15.17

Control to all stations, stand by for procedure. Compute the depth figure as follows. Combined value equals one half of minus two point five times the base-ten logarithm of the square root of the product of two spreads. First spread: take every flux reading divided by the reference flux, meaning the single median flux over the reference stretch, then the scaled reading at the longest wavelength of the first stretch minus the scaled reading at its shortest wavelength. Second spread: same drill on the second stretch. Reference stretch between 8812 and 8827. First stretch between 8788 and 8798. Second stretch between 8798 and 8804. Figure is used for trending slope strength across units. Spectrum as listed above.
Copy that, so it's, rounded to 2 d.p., 2.50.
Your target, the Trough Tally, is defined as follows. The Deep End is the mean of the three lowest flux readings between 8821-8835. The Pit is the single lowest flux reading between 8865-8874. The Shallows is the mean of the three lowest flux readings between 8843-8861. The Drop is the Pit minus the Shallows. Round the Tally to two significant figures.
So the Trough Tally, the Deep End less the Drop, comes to 9.6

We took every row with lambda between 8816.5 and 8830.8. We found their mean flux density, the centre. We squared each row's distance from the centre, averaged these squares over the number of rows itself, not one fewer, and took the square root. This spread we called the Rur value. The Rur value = 0.21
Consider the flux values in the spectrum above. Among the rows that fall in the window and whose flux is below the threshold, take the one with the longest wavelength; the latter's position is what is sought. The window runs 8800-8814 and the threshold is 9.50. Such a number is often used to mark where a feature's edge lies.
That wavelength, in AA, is 8809.43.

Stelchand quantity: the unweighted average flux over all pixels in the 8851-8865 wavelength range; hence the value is 9.2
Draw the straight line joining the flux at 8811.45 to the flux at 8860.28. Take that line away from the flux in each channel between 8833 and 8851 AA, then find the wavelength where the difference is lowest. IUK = 8837.87 AA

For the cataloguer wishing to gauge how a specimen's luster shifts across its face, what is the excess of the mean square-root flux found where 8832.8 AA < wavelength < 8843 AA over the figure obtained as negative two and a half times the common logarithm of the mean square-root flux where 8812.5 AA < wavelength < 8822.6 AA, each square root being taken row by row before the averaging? 4.35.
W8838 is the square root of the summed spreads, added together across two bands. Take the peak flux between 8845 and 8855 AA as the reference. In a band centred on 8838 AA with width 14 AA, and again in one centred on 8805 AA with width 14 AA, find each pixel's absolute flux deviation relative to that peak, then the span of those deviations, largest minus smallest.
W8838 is 1.0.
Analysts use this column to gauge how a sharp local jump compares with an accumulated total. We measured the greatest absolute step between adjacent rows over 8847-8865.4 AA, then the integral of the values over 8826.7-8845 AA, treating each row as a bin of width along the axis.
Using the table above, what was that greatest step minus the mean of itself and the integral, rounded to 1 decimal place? -89.8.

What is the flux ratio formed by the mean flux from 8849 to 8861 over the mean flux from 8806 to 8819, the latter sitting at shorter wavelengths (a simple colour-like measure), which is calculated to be 0.98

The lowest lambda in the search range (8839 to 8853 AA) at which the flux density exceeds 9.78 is 8843.98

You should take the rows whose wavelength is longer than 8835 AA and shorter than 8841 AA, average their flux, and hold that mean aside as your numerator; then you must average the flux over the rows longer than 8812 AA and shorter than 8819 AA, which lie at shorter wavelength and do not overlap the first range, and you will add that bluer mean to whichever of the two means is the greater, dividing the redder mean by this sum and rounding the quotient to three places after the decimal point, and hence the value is 0.503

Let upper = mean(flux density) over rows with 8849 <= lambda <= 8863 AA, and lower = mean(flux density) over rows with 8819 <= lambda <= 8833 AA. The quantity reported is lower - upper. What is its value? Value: 0.49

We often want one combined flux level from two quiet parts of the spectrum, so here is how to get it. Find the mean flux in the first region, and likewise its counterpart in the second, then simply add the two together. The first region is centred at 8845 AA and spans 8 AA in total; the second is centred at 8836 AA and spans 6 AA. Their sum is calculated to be 19.6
